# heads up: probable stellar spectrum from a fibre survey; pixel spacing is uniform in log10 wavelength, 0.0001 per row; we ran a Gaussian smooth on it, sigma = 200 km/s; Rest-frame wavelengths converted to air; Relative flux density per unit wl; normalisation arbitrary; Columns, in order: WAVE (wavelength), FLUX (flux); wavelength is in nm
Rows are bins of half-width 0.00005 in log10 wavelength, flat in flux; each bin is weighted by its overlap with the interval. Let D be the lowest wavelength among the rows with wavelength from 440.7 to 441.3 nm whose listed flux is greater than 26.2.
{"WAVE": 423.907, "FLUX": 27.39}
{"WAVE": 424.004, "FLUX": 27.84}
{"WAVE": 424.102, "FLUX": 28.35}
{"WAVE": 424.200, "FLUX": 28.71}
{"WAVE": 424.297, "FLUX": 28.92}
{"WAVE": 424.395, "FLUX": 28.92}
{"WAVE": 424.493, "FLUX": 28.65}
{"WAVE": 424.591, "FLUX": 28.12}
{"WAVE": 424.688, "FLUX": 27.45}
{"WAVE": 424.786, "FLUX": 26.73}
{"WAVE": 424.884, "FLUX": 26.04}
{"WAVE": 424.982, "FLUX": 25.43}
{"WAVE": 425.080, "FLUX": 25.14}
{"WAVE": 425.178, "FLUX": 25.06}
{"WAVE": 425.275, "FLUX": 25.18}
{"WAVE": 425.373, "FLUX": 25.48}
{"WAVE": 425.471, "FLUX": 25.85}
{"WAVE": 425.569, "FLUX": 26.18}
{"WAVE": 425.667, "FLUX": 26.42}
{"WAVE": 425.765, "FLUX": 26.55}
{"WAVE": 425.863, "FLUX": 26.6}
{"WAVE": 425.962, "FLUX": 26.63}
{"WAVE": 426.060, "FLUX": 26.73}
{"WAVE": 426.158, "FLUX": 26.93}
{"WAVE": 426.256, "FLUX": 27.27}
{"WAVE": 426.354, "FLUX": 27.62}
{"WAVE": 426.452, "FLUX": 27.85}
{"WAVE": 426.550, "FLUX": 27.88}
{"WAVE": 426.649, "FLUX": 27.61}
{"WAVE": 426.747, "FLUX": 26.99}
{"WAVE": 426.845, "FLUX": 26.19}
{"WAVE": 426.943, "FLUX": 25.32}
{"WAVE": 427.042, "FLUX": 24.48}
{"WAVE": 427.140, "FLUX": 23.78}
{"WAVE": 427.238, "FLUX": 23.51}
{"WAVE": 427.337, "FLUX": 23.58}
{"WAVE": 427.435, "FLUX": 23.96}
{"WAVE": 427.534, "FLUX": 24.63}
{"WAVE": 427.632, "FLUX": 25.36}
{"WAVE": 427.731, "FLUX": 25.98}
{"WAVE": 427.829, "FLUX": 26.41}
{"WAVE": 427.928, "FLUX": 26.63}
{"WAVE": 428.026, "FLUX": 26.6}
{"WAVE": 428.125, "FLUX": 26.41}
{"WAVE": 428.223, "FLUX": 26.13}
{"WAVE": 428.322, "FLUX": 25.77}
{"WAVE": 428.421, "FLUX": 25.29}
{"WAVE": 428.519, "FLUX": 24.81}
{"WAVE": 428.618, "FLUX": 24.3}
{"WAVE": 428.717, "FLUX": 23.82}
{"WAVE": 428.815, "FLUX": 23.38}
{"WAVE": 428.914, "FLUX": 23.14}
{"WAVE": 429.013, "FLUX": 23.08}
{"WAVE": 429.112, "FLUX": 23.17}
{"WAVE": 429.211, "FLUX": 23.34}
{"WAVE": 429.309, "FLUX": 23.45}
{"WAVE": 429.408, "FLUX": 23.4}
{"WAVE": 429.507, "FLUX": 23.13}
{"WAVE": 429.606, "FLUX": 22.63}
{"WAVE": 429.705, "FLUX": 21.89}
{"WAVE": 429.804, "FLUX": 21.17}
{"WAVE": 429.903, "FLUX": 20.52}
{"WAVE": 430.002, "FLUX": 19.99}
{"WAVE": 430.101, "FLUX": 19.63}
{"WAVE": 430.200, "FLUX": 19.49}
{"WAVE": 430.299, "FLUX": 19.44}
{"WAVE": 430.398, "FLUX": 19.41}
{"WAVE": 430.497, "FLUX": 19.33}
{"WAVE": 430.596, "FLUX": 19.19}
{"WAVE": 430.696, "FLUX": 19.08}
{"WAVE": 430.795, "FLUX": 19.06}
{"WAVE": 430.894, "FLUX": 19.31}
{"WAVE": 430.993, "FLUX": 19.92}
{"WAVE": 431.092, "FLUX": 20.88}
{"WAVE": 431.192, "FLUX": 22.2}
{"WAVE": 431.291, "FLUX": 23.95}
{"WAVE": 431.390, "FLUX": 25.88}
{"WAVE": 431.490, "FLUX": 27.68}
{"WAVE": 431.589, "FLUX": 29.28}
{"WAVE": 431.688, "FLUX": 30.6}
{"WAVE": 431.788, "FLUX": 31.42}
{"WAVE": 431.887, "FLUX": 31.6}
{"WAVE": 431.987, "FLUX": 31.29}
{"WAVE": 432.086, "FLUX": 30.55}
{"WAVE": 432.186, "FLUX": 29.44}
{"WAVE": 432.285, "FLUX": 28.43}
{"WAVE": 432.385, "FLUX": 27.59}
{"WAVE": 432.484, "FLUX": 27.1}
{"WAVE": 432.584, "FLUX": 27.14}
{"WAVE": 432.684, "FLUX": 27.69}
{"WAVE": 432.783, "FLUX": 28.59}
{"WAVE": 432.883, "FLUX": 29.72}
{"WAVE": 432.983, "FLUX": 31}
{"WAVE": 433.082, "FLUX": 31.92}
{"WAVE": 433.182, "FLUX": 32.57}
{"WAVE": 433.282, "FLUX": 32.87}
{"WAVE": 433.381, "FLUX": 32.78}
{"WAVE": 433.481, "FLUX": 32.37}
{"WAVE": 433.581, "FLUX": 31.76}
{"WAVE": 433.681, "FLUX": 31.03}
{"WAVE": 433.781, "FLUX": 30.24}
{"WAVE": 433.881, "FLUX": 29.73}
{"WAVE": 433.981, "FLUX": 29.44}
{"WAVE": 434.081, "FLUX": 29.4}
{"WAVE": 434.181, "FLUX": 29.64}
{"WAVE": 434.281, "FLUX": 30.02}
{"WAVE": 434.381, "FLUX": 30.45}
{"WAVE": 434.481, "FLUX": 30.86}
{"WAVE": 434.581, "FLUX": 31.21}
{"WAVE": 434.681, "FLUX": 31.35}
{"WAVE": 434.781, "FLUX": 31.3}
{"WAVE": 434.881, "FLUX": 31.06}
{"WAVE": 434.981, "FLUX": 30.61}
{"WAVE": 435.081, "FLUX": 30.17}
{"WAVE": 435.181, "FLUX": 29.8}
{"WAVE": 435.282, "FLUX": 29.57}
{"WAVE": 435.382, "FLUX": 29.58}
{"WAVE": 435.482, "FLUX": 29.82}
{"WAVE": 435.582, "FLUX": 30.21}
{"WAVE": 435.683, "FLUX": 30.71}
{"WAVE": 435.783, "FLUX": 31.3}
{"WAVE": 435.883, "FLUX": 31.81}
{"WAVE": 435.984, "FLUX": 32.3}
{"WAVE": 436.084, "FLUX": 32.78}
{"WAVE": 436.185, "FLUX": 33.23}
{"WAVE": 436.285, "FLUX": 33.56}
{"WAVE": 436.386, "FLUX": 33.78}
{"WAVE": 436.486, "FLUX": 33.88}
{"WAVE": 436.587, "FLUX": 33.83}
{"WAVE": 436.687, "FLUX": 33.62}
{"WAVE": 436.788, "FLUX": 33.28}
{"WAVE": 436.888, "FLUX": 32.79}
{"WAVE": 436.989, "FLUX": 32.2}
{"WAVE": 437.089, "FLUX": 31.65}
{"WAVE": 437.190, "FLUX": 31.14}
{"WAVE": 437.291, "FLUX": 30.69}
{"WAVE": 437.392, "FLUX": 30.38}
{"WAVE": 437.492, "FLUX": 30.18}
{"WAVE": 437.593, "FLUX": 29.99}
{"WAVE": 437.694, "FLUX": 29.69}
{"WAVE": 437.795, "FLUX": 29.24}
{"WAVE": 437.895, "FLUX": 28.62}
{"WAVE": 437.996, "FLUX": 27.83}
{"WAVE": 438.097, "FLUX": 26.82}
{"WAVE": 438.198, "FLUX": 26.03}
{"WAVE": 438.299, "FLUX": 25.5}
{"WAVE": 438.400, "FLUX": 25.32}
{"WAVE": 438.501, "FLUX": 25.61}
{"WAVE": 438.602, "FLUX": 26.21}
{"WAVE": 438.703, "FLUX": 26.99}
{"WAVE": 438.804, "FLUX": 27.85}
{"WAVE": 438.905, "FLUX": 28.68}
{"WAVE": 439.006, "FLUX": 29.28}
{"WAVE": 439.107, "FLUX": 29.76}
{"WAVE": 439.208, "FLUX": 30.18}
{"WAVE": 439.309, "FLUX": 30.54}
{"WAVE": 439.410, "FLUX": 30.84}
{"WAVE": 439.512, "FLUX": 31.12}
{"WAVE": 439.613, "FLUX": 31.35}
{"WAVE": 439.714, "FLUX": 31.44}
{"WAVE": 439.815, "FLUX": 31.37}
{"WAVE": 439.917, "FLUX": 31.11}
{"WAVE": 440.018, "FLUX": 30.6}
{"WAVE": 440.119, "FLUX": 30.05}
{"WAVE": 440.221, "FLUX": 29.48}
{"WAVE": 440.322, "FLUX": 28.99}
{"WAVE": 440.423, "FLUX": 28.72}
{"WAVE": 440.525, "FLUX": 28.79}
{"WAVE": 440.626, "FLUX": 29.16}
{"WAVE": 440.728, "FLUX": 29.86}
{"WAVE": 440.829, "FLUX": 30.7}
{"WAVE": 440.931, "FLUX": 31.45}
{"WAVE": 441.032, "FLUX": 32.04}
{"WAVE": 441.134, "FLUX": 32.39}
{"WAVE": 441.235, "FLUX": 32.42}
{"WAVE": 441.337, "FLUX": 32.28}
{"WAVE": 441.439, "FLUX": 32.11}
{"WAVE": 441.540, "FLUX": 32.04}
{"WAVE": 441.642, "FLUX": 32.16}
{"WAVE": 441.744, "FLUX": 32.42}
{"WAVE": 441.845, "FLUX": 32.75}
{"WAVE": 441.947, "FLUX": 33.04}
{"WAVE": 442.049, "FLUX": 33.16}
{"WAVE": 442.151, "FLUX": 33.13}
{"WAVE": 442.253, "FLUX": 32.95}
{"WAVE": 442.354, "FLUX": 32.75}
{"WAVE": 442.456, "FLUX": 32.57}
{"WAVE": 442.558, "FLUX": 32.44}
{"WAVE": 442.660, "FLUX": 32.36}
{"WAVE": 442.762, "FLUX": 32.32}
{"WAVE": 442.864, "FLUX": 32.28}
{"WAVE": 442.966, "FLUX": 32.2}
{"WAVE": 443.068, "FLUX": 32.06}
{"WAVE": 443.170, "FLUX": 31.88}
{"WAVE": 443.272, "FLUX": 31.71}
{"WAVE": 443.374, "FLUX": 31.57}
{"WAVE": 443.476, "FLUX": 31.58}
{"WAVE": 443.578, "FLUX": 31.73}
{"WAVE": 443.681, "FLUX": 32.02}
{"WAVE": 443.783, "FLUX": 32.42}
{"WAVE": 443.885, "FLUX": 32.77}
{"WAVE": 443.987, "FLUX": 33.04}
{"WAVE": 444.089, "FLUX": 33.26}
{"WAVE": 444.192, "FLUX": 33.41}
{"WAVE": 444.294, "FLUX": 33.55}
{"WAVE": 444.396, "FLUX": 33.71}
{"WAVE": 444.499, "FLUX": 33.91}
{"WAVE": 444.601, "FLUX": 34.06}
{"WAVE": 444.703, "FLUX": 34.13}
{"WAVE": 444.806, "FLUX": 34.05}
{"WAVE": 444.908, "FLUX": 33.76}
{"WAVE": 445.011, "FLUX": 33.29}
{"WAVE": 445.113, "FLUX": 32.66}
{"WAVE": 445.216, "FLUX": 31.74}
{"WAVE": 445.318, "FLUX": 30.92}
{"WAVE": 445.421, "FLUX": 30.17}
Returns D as 440.728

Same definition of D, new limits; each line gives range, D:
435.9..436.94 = 435.984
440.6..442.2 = 440.626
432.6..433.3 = 432.684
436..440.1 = 436.084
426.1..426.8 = 426.158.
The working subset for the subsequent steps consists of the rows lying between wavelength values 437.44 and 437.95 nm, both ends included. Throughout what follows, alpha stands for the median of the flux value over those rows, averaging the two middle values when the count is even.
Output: 29.7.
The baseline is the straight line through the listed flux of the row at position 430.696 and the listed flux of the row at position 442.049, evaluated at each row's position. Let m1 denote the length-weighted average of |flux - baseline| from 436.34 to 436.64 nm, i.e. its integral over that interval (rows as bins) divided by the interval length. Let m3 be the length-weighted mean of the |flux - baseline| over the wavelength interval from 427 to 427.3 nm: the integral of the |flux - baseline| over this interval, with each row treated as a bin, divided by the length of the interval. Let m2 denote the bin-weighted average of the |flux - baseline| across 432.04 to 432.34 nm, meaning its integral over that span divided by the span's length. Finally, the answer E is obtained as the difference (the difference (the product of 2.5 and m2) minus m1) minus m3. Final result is 4.4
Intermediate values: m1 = 7.6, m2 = 8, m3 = 9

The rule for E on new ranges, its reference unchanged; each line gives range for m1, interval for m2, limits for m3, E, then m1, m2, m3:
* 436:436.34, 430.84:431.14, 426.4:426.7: -19.6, 7.2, 1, 14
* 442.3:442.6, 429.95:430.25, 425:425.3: -10.6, 1.1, 1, 13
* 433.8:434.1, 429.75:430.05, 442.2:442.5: -1.0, 6.5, 2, 1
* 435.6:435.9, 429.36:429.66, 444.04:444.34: 5.4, 5.8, 5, 2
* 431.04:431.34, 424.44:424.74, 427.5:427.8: 28.6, 2.6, 17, 10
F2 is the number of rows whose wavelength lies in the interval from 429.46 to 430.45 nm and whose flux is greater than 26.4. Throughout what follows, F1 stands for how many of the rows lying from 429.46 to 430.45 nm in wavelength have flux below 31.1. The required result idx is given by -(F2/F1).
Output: 0.0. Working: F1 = 10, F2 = 0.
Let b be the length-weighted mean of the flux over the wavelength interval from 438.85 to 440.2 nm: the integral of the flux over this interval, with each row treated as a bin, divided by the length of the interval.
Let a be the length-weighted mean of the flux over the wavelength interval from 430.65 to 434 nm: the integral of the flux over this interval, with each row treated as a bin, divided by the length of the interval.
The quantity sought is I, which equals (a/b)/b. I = 0.0303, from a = 28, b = 30.5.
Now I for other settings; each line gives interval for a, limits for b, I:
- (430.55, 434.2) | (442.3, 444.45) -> 0.0265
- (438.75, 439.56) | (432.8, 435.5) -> 0.0315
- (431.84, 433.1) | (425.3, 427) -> 0.0412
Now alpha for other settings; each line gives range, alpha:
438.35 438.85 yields 26.2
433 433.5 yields 32.6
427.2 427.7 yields 24.0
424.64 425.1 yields 26.0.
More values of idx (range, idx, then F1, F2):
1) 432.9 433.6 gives -7.0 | 1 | 7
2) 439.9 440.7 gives -1.1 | 7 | 8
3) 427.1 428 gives -0.2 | 9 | 2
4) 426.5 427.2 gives -0.4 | 7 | 3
